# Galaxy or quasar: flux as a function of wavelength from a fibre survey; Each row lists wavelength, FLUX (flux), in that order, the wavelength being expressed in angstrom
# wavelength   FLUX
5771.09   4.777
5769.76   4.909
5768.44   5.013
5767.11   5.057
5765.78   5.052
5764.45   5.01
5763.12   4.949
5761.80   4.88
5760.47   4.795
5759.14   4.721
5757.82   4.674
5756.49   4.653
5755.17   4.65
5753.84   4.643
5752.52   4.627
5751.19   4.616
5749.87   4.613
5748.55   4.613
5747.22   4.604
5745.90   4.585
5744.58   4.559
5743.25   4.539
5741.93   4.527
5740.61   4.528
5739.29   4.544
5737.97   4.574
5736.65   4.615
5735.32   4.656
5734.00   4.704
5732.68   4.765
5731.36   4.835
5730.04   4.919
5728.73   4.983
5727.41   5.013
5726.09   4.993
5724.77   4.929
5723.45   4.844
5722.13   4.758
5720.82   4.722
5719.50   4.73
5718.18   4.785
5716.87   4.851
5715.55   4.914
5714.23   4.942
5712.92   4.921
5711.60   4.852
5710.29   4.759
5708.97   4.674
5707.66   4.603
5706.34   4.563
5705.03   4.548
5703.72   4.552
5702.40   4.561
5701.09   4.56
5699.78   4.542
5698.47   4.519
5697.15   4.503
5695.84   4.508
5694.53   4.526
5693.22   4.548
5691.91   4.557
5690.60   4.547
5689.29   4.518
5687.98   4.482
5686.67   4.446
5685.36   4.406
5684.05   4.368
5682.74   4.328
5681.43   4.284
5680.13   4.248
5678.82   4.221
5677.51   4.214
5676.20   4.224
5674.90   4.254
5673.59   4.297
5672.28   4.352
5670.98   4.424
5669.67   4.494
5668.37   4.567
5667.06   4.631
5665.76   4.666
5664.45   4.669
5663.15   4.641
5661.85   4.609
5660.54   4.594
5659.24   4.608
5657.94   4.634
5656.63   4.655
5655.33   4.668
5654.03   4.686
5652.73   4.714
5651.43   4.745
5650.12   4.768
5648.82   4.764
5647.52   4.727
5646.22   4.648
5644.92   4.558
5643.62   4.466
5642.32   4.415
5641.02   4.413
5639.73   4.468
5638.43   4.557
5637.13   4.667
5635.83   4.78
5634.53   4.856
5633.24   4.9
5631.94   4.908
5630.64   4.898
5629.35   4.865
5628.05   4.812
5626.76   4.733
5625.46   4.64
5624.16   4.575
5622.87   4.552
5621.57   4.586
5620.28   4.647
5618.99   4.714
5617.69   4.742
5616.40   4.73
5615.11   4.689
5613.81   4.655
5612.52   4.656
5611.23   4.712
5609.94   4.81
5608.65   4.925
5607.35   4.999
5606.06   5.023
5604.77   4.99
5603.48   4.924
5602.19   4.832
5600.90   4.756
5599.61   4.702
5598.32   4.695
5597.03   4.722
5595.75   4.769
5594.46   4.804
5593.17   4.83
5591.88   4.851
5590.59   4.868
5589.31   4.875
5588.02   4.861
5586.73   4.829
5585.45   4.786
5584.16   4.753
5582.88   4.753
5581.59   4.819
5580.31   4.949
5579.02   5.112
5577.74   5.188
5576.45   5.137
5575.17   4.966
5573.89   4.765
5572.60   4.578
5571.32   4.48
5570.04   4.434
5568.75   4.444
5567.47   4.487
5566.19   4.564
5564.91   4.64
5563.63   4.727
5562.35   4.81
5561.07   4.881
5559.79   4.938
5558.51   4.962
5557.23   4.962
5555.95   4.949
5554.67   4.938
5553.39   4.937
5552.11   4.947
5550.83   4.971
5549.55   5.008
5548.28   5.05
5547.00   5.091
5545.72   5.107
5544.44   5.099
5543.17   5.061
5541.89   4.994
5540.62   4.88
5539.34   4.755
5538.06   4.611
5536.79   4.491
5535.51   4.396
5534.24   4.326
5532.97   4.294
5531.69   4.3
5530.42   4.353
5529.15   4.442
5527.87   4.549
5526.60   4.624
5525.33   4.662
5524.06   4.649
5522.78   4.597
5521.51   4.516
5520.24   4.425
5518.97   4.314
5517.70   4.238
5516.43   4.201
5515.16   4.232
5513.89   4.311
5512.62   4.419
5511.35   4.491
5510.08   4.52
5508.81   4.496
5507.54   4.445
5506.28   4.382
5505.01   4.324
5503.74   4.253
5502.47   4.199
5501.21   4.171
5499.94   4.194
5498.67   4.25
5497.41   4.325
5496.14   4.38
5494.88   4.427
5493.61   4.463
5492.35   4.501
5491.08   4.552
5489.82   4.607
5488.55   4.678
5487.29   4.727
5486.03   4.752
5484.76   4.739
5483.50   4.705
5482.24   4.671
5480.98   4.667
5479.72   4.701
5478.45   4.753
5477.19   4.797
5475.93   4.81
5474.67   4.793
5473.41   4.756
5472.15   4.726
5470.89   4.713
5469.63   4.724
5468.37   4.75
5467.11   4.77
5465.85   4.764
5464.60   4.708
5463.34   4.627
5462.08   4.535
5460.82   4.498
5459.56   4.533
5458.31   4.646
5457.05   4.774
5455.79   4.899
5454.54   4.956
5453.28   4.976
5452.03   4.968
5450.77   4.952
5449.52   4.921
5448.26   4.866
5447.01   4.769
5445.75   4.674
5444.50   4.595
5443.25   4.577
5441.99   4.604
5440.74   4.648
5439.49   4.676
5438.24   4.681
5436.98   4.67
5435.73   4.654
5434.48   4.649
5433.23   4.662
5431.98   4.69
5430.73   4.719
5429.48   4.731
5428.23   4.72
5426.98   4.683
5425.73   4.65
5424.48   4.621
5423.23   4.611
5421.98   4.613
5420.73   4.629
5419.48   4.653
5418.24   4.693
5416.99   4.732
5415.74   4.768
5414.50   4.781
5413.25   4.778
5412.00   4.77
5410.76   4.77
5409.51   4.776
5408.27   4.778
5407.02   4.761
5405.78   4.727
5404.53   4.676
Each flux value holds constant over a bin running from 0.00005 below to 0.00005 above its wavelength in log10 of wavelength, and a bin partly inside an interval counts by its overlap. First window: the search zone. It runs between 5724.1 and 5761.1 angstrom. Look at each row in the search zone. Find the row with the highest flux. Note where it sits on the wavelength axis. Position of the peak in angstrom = 5727.41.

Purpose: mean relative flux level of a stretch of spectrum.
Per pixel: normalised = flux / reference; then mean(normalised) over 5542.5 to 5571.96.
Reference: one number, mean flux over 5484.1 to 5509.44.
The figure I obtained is 1.09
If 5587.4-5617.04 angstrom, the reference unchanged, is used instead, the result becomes 1.08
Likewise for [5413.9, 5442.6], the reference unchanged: 1.05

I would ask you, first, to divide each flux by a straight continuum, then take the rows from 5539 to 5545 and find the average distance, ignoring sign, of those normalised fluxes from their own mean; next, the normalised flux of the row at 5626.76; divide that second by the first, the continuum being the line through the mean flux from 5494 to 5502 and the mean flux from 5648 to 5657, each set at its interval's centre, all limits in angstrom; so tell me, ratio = 42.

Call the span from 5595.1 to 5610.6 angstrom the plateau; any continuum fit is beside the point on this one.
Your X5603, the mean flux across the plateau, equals 4.85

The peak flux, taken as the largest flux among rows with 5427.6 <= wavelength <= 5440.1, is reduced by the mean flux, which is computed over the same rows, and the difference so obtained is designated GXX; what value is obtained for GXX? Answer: 0.046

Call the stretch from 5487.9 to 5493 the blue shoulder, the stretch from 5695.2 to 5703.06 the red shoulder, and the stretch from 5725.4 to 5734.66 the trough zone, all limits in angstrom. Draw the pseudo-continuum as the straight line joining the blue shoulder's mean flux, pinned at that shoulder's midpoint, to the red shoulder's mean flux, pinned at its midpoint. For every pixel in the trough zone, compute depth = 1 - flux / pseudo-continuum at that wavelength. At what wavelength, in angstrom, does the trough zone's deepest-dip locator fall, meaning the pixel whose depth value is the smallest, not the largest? 5727.41 angstrom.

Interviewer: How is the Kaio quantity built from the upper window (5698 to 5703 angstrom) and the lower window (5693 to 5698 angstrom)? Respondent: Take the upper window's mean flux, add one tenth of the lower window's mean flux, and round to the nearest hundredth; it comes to 5.00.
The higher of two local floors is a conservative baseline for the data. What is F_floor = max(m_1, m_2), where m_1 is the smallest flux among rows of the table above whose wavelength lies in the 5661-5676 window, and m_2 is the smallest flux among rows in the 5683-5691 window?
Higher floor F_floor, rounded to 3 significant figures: 4.37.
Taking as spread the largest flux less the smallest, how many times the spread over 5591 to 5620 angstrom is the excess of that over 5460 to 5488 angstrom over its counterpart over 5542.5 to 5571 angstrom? -1.0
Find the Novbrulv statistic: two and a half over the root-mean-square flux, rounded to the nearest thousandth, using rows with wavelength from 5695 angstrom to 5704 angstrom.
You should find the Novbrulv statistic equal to 0.551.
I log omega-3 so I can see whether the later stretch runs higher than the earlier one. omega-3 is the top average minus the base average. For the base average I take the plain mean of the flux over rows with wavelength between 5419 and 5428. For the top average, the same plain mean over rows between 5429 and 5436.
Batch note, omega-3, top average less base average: 0.05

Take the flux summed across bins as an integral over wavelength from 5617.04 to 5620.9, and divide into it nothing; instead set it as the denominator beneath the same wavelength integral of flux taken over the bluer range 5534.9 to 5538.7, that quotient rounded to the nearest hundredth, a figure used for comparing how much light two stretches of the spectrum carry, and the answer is 0.94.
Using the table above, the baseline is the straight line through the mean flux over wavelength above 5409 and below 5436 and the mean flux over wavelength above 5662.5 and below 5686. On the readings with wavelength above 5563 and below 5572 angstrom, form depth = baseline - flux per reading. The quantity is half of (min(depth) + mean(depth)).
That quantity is -0.10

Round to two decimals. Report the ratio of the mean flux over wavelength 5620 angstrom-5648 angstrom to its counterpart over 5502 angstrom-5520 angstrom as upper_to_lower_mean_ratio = 1.07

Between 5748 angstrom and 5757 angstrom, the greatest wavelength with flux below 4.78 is 5756.49 angstrom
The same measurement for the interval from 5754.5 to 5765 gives 5759.14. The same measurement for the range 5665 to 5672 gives 5670.98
